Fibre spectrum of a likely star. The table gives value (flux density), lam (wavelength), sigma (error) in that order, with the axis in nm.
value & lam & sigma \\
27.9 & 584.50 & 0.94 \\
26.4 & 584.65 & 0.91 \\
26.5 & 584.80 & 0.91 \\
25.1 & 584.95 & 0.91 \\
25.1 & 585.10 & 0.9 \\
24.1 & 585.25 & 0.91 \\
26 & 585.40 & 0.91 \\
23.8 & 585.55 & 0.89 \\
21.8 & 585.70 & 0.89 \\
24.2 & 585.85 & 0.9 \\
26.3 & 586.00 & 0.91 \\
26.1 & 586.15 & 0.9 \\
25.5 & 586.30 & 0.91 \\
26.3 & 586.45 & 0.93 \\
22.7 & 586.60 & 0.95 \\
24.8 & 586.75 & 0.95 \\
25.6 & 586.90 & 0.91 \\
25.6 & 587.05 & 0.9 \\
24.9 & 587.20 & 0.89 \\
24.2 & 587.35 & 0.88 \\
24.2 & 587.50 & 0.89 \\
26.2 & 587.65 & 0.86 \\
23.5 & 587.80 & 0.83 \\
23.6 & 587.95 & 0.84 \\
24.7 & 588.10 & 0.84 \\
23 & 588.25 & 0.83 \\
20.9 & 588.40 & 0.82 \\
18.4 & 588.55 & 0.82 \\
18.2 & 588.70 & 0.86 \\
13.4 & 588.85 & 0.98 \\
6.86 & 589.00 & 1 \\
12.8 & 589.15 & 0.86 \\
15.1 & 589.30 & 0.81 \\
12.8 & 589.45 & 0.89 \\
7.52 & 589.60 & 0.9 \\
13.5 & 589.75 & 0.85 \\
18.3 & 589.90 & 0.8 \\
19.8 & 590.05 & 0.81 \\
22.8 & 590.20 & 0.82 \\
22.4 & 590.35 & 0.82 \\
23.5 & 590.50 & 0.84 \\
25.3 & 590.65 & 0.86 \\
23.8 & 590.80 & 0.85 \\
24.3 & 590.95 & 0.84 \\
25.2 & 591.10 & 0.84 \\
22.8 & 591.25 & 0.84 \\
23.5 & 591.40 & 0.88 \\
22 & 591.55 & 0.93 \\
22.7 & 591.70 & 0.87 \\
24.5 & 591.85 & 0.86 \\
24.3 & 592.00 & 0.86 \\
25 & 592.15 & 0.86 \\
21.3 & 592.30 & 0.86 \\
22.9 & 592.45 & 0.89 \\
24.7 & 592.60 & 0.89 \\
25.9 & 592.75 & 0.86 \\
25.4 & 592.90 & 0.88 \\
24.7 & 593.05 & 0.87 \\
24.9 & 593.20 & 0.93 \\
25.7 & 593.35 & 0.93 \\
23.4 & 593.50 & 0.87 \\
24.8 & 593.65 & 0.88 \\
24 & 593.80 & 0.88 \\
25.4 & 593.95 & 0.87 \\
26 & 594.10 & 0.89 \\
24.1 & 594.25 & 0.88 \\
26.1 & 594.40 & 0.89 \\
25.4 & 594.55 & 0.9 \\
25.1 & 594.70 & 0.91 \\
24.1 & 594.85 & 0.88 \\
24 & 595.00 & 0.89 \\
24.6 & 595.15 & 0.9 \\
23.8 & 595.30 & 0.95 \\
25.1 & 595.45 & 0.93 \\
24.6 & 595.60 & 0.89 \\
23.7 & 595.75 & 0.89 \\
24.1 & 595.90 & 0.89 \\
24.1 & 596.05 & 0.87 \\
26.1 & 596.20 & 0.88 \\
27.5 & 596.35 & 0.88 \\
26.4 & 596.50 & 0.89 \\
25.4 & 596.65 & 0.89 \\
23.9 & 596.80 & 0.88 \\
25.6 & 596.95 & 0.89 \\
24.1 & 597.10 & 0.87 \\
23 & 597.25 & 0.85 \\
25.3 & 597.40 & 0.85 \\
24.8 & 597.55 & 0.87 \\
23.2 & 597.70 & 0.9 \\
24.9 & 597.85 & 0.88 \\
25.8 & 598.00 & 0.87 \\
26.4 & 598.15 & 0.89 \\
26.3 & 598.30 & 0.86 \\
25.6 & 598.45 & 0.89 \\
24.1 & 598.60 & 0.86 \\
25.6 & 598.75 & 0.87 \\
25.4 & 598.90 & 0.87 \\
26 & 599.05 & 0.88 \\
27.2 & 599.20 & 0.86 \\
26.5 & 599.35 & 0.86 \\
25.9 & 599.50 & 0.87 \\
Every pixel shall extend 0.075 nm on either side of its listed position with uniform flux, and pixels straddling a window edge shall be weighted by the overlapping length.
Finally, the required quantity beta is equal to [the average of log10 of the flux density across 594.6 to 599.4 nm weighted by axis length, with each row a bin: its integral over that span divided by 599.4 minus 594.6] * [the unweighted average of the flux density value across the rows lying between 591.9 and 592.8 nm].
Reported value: 33.6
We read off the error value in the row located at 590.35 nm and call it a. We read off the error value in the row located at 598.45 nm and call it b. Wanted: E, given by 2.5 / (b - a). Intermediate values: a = 0.82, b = 0.890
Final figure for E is 36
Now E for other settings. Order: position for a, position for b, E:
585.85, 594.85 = -125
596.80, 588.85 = 25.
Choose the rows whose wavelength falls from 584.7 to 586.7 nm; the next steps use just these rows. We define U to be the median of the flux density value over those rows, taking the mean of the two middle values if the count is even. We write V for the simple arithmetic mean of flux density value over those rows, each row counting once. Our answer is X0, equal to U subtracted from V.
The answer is -0.22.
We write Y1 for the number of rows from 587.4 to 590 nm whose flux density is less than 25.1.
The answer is 16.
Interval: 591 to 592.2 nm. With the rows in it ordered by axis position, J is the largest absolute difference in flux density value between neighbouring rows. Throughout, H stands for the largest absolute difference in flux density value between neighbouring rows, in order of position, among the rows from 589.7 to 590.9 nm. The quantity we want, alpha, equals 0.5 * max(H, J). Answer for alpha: 2.4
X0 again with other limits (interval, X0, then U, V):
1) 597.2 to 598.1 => -0.35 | 24.85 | 24.5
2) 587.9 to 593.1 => -2.06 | 22.80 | 20.7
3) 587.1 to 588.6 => -0.54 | 23.90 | 23.4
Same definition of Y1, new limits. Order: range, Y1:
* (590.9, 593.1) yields 12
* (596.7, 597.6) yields 4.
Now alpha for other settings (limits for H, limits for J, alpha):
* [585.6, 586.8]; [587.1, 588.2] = 1.8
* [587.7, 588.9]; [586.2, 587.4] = 2.4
